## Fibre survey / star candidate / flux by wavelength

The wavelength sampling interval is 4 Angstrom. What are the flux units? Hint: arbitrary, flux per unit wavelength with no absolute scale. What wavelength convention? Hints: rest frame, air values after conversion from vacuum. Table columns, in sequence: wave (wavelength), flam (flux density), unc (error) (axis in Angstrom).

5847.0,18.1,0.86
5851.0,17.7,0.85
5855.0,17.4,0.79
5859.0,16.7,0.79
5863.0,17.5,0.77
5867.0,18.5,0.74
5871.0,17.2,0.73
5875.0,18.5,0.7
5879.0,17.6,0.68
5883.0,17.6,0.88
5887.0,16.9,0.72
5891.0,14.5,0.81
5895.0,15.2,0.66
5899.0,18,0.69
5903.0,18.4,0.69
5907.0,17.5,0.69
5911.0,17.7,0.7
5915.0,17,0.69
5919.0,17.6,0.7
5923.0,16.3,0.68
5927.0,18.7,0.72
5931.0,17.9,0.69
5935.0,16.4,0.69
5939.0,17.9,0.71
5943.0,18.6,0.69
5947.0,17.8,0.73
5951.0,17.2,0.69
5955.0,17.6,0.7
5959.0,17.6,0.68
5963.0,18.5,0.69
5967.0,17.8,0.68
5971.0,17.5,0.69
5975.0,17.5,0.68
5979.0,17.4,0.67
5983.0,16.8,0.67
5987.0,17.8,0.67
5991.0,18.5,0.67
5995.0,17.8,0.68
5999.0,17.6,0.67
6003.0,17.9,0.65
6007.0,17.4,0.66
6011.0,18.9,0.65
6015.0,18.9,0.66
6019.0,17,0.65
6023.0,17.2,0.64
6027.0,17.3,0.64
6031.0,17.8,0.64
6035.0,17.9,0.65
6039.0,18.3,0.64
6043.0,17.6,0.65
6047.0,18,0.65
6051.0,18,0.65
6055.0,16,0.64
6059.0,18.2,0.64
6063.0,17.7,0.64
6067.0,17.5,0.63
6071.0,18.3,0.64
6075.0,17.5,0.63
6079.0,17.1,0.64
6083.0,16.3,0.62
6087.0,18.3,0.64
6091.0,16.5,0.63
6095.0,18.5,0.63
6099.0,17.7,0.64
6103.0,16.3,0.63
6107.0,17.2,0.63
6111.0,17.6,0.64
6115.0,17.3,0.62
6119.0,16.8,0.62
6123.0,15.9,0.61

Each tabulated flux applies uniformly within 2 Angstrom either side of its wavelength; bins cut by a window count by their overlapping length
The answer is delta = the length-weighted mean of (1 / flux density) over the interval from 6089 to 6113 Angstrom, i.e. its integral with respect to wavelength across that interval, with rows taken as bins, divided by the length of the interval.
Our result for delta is 0.0579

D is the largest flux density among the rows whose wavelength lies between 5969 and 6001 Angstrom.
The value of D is 18.5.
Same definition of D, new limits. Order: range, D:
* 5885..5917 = 18.4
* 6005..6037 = 18.9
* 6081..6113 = 18.5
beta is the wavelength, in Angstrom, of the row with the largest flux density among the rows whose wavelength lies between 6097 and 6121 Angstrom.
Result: 6099.0 Angstrom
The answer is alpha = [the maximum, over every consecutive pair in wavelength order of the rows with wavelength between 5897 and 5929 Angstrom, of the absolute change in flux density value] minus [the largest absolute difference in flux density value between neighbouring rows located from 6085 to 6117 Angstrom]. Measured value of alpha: 0.40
